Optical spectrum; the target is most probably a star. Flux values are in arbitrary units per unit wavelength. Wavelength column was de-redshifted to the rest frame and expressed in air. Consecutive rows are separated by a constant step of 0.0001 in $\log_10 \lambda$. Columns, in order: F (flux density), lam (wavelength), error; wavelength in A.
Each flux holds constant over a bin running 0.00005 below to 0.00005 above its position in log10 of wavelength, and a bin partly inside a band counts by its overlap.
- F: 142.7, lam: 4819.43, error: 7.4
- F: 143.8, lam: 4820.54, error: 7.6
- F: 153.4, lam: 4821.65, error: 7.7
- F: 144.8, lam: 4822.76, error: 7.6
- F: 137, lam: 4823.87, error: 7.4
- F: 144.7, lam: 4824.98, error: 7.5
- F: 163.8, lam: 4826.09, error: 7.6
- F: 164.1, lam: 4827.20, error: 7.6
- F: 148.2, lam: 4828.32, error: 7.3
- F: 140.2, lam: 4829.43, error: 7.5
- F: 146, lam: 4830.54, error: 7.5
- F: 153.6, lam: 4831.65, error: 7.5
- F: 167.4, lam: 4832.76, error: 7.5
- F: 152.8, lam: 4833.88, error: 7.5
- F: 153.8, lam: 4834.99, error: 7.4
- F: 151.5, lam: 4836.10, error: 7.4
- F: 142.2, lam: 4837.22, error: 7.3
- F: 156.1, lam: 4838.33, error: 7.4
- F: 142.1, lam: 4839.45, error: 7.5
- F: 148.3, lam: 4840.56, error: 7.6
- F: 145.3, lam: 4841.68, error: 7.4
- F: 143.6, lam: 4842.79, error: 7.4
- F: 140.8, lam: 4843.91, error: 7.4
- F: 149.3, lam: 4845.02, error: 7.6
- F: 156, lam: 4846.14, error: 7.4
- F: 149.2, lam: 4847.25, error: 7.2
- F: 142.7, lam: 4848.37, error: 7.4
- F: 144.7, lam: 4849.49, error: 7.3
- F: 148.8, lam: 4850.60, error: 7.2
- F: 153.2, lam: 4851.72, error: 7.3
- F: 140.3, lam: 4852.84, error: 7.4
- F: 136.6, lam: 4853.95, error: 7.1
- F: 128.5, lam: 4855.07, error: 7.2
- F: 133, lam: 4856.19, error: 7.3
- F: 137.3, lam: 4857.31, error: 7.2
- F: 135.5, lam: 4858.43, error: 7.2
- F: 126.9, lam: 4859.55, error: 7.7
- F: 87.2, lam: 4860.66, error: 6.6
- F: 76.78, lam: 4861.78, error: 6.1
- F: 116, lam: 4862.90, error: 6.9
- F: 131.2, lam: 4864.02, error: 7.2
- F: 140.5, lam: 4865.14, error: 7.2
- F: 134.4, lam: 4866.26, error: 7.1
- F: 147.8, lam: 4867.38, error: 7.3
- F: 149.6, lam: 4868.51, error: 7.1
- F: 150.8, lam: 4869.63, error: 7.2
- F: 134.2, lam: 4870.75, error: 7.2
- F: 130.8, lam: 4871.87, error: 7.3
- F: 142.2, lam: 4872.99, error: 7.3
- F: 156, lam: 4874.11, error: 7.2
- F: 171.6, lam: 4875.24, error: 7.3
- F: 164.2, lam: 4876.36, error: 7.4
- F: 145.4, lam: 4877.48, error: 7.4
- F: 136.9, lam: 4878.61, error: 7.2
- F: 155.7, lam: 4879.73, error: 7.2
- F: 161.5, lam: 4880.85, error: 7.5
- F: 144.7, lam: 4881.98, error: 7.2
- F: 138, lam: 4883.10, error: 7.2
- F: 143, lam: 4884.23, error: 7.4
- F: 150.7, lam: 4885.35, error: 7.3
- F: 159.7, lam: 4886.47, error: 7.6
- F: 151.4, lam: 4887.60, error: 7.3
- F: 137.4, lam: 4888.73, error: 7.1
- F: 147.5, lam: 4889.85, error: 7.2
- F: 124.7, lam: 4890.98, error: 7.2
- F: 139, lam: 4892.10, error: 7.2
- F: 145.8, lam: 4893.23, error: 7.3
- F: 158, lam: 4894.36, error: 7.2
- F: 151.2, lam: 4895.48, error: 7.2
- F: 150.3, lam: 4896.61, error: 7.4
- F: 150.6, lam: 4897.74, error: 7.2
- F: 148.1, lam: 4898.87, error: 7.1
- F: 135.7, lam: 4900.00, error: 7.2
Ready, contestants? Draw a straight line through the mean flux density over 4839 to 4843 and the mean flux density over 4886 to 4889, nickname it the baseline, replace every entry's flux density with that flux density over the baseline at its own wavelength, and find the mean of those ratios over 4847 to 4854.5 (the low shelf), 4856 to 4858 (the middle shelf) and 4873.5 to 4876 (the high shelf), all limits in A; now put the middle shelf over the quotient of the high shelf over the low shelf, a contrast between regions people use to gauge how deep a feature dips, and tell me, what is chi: 0.83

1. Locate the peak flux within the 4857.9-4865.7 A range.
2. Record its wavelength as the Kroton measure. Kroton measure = 4865.14 A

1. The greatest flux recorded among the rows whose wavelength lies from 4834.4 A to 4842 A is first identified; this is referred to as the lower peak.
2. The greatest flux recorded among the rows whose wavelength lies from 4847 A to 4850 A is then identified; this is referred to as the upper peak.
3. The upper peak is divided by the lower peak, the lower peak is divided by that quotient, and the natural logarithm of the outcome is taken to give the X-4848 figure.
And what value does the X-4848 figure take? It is 5.10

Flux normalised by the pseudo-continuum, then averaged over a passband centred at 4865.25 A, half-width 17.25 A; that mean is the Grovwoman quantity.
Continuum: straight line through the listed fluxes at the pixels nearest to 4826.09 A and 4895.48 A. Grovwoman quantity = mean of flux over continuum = 0.89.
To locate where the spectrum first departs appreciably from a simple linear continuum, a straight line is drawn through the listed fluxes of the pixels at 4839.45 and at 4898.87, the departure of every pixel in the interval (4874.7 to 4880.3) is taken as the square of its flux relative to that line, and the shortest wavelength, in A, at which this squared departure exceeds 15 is 4875.24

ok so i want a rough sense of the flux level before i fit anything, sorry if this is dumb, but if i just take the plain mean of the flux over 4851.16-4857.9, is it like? 138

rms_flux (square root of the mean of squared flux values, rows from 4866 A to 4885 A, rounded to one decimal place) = 147.9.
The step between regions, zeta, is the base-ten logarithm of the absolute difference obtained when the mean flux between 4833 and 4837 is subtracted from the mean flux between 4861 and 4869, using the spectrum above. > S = 1.4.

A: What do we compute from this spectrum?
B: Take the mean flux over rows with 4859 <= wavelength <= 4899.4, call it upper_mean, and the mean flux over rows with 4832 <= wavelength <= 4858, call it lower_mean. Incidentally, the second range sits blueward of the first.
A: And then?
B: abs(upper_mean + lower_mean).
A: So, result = 288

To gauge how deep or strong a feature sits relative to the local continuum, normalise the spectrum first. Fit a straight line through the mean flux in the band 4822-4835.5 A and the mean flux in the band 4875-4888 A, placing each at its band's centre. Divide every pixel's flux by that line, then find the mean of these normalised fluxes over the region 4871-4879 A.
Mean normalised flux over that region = 0.985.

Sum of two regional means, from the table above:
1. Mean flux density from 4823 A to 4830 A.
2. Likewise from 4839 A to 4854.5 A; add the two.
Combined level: 295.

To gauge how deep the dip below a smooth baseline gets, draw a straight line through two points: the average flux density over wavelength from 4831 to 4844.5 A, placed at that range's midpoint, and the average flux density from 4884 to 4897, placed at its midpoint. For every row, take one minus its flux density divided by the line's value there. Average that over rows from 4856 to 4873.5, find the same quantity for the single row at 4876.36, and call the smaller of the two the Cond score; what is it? -0.11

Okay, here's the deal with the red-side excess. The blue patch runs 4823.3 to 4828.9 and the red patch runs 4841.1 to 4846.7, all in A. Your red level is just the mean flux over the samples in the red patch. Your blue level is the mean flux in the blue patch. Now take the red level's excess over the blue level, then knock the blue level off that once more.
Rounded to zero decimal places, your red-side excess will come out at -156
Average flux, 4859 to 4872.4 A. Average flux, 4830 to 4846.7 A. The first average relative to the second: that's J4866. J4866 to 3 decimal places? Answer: 0.848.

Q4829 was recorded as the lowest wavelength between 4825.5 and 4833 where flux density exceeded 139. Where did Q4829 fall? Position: 4826.09 A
